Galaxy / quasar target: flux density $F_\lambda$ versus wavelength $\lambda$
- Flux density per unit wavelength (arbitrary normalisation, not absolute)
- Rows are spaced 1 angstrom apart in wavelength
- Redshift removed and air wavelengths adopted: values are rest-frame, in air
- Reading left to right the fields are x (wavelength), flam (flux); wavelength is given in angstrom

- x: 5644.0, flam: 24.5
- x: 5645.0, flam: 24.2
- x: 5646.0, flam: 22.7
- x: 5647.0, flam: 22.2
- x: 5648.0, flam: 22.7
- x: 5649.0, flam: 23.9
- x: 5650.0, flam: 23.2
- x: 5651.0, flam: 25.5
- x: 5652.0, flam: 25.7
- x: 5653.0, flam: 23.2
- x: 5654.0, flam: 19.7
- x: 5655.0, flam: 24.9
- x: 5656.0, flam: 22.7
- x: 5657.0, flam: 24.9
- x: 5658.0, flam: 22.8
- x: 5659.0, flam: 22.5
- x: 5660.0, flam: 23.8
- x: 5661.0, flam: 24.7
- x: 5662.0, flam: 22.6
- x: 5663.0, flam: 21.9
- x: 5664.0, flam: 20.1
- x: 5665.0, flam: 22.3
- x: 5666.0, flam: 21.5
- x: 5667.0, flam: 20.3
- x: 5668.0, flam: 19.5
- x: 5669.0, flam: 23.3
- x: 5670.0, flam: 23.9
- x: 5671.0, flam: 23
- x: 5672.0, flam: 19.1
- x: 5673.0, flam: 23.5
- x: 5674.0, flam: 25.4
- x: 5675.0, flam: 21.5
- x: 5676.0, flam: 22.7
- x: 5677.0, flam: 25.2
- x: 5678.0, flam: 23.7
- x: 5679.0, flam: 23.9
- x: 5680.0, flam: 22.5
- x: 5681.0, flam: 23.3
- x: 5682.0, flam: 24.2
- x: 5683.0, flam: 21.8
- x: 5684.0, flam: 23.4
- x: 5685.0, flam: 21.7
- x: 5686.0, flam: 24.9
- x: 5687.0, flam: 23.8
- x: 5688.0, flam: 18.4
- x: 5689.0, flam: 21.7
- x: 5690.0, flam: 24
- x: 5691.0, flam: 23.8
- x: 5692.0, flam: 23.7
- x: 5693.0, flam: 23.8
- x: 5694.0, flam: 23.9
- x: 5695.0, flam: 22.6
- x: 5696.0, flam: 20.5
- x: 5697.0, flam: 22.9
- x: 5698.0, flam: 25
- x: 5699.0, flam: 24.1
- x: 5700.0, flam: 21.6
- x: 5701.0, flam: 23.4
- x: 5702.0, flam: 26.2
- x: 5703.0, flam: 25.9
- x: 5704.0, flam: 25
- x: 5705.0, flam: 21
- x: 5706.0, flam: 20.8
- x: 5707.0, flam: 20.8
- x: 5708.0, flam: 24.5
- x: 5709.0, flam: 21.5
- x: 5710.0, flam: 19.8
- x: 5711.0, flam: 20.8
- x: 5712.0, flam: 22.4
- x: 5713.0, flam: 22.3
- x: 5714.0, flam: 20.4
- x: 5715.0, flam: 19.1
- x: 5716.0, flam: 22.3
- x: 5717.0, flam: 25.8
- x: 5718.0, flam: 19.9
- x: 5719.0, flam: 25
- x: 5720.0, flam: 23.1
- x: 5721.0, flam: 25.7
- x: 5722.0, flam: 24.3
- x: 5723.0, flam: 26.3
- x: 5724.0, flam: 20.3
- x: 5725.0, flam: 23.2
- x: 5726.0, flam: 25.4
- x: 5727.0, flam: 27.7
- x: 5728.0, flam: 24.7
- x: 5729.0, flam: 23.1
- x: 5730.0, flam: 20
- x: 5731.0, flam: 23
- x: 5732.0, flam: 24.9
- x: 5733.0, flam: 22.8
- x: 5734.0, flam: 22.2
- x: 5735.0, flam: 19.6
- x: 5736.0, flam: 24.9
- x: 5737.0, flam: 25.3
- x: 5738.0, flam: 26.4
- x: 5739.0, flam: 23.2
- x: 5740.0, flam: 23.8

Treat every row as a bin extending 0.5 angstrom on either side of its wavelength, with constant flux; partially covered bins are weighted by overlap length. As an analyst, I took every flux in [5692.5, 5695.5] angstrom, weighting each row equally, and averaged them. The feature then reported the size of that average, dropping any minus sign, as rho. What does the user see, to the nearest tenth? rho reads 23.4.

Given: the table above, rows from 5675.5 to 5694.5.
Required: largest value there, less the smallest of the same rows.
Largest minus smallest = 6.8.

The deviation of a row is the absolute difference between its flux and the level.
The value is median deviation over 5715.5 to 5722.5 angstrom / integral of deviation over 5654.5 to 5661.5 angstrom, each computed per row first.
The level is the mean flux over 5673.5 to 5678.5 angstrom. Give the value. 0.21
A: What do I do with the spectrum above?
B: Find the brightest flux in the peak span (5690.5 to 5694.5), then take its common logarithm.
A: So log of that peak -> 1.38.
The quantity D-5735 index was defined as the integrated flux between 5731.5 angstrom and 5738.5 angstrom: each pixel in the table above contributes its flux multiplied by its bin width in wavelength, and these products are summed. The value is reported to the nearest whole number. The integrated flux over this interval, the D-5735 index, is 166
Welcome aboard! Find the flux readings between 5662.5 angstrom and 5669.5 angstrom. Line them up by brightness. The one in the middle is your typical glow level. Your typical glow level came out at 21.5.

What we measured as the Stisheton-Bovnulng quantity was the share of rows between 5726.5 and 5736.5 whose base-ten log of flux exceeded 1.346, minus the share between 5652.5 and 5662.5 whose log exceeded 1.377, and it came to 0.50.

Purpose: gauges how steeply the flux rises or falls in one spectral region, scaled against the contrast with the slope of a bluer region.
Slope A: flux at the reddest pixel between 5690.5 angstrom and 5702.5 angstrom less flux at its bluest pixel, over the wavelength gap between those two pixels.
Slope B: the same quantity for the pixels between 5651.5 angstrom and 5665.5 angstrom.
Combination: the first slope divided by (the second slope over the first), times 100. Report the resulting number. -18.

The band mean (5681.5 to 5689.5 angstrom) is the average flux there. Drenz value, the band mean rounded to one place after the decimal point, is 22.5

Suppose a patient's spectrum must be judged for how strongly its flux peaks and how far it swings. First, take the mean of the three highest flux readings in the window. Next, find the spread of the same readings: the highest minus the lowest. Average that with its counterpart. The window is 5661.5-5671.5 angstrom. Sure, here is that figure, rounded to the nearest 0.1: 13.9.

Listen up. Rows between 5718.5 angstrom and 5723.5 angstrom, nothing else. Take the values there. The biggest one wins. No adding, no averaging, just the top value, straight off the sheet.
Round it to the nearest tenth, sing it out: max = 26.3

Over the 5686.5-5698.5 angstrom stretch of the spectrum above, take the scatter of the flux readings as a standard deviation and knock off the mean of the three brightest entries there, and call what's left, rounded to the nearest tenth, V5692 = -22.5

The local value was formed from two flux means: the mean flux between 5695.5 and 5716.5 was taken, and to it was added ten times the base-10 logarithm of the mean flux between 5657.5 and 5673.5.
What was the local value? 35.9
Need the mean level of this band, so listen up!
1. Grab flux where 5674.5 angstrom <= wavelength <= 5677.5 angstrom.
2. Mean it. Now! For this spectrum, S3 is 23.1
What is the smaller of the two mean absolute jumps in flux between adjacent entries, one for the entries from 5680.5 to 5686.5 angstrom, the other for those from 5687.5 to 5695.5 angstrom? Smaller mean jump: 1.1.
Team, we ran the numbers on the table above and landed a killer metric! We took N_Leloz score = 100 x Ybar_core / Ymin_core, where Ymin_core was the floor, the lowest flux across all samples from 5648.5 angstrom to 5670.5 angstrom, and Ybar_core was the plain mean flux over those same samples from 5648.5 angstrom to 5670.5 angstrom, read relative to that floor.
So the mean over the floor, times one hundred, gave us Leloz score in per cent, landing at 117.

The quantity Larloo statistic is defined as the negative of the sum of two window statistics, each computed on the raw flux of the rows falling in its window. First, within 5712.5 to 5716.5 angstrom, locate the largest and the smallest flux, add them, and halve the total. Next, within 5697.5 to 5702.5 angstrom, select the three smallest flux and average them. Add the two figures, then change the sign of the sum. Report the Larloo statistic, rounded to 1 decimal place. -43.7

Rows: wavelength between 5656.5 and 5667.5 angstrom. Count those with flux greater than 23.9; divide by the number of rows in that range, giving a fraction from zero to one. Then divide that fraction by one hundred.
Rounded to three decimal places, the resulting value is 0.002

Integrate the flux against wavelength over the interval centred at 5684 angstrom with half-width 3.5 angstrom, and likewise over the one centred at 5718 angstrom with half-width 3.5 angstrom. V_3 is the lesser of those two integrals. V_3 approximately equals 161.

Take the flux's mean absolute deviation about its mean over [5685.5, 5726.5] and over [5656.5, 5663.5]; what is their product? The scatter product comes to 1.76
